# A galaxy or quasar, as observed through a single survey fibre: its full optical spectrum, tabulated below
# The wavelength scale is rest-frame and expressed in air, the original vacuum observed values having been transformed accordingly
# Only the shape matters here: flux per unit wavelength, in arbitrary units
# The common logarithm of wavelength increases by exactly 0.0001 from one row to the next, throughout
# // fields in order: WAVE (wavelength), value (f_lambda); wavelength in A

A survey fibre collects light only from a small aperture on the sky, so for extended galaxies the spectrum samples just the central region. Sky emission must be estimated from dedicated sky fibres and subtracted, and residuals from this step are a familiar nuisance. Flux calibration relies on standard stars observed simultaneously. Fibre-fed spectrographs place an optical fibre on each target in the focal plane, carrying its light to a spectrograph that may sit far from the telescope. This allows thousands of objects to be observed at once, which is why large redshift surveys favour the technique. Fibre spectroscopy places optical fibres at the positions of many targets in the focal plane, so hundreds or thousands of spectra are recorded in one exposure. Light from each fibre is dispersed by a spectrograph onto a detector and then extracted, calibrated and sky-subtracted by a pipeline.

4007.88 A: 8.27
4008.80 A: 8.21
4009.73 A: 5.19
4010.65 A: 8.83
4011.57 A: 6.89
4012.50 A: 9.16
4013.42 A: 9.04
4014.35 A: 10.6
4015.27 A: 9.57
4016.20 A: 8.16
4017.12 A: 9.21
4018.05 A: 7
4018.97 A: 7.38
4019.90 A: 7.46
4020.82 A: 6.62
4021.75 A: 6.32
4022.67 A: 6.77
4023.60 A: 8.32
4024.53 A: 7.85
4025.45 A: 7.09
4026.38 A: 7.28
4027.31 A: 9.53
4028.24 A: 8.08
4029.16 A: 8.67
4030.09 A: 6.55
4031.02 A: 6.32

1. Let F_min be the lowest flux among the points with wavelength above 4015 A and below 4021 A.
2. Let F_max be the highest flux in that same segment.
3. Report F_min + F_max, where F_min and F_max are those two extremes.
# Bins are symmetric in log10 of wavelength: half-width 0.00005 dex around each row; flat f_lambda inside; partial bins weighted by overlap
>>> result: 16.2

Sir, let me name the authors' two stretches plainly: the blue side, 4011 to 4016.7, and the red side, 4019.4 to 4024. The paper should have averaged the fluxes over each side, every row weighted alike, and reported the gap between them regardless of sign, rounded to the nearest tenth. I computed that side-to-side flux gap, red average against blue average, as 1.8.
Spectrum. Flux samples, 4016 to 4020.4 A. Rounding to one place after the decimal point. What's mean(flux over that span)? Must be 7.8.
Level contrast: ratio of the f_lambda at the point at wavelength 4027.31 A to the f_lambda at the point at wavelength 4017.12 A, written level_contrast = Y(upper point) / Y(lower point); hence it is 1.03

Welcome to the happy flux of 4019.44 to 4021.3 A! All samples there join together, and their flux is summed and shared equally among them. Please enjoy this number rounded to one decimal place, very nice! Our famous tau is 7.0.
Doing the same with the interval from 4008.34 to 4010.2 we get 6.7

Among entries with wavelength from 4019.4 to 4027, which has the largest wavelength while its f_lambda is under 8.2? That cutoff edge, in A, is 4026.38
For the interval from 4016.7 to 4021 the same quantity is 4020.82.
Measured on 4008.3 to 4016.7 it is 4016.20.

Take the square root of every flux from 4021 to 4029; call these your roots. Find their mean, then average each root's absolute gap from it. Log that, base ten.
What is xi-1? -0.85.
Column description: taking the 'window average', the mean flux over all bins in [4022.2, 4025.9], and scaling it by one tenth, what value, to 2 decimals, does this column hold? 0.75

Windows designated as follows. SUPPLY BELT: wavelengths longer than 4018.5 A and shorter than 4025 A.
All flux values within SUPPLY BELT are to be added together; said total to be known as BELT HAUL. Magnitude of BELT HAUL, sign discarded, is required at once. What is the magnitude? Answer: 51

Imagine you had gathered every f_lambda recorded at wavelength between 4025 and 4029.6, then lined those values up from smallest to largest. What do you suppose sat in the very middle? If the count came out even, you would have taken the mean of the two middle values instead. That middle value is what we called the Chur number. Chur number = 8.1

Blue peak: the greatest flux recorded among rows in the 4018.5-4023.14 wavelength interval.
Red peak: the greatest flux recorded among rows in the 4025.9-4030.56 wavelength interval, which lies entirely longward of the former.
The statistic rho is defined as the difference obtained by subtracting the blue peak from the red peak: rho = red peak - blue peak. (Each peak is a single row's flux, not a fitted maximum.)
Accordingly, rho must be 2.1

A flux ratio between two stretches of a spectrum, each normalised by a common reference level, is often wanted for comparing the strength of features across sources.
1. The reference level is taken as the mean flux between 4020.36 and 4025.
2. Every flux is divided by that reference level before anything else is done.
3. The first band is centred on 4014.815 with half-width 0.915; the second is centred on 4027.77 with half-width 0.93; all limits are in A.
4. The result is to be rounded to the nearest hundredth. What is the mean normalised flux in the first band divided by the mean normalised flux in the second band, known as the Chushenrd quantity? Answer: 1.15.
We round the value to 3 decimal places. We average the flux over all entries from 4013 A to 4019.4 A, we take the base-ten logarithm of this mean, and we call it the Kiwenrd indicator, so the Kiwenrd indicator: 0.940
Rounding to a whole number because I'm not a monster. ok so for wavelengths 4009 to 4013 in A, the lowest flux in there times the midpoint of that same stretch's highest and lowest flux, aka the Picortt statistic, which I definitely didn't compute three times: 37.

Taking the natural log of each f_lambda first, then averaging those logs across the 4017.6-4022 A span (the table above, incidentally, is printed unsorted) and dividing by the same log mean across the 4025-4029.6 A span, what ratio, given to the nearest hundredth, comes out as 0.93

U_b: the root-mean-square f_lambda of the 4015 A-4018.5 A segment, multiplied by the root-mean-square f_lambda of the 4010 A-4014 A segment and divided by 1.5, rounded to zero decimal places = 49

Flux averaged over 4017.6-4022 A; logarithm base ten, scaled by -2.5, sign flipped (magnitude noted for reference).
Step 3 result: 2.11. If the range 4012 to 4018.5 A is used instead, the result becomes 2.38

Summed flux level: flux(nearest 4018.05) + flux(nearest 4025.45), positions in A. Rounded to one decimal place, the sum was 14.1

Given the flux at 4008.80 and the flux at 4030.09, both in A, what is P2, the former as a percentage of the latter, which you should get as 125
